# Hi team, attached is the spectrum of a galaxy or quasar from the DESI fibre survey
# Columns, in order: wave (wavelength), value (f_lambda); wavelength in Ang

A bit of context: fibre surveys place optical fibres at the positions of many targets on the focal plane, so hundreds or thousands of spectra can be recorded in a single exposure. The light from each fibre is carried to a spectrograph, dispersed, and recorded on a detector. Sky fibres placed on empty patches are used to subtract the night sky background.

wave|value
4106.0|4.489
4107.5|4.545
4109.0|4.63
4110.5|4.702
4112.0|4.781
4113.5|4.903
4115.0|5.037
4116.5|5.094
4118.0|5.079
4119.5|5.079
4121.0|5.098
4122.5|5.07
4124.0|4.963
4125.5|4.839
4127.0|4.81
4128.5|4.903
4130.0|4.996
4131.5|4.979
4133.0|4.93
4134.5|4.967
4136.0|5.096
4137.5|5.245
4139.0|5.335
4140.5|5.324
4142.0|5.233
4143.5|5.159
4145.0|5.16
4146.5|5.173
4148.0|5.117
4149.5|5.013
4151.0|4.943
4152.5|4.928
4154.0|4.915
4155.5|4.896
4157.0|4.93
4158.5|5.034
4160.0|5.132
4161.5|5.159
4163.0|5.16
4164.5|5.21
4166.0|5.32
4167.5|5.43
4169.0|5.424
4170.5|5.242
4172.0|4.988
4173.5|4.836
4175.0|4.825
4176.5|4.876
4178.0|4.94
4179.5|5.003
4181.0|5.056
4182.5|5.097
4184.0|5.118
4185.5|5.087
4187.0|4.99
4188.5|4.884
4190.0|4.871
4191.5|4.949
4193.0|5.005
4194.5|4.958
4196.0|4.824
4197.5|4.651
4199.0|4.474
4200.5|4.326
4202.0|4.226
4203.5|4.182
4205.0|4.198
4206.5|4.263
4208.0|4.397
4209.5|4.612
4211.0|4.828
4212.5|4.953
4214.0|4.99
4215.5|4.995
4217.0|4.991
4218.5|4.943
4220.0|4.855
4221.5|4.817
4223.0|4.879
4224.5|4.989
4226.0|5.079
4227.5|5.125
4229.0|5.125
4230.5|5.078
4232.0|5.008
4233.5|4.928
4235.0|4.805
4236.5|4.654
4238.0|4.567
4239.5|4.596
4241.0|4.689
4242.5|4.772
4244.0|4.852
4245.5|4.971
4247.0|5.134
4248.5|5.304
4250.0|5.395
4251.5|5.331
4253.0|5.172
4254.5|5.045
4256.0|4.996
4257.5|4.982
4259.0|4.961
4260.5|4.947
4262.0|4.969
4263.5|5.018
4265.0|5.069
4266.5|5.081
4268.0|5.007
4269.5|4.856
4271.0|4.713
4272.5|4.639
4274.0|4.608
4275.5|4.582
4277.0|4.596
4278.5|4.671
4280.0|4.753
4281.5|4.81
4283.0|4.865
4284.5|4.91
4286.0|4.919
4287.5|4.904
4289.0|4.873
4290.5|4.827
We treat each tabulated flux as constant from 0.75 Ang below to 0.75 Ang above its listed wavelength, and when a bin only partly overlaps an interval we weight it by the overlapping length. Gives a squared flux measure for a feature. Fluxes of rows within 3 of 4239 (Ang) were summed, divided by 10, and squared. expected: 3.42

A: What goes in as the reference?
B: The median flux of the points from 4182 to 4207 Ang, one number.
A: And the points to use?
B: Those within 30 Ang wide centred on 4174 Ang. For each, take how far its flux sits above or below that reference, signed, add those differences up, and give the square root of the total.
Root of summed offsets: 2.1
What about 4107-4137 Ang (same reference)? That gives 1.0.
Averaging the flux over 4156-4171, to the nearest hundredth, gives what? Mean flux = 5.20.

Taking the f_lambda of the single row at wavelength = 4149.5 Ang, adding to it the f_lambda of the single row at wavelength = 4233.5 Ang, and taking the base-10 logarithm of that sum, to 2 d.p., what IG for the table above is 1.00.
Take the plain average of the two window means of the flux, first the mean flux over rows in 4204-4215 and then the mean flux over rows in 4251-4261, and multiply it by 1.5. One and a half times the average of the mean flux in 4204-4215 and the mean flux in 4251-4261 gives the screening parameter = 7.25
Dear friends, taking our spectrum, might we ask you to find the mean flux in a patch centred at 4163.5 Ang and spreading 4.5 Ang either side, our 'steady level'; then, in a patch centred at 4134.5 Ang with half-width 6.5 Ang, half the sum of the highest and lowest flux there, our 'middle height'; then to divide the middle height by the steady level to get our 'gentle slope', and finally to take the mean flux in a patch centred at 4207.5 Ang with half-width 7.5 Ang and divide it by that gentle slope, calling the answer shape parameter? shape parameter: 4.60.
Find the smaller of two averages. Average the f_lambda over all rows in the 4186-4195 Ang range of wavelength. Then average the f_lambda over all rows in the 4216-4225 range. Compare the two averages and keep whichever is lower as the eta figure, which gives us 4.91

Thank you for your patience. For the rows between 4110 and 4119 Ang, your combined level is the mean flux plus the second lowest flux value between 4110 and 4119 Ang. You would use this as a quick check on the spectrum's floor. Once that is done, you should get 9.7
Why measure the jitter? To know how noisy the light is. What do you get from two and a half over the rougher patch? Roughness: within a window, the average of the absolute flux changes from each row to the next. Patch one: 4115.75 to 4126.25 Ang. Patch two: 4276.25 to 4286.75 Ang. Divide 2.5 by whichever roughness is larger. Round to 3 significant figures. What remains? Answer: 46.4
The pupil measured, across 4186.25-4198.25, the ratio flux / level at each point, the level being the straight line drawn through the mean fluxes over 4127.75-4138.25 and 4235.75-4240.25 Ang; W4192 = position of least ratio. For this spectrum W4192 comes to 4197.5 Ang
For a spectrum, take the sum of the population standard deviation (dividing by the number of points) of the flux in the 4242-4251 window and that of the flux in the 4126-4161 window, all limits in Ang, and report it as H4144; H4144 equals 0.371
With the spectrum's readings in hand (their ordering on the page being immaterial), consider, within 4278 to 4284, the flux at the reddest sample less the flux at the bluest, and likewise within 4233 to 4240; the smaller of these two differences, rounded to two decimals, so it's -0.33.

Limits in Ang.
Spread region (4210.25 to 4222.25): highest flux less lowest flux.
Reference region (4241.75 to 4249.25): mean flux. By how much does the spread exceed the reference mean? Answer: -4.83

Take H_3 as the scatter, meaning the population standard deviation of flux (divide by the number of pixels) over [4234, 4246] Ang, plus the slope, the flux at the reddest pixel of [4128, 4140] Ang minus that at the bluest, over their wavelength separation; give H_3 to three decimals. 0.169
